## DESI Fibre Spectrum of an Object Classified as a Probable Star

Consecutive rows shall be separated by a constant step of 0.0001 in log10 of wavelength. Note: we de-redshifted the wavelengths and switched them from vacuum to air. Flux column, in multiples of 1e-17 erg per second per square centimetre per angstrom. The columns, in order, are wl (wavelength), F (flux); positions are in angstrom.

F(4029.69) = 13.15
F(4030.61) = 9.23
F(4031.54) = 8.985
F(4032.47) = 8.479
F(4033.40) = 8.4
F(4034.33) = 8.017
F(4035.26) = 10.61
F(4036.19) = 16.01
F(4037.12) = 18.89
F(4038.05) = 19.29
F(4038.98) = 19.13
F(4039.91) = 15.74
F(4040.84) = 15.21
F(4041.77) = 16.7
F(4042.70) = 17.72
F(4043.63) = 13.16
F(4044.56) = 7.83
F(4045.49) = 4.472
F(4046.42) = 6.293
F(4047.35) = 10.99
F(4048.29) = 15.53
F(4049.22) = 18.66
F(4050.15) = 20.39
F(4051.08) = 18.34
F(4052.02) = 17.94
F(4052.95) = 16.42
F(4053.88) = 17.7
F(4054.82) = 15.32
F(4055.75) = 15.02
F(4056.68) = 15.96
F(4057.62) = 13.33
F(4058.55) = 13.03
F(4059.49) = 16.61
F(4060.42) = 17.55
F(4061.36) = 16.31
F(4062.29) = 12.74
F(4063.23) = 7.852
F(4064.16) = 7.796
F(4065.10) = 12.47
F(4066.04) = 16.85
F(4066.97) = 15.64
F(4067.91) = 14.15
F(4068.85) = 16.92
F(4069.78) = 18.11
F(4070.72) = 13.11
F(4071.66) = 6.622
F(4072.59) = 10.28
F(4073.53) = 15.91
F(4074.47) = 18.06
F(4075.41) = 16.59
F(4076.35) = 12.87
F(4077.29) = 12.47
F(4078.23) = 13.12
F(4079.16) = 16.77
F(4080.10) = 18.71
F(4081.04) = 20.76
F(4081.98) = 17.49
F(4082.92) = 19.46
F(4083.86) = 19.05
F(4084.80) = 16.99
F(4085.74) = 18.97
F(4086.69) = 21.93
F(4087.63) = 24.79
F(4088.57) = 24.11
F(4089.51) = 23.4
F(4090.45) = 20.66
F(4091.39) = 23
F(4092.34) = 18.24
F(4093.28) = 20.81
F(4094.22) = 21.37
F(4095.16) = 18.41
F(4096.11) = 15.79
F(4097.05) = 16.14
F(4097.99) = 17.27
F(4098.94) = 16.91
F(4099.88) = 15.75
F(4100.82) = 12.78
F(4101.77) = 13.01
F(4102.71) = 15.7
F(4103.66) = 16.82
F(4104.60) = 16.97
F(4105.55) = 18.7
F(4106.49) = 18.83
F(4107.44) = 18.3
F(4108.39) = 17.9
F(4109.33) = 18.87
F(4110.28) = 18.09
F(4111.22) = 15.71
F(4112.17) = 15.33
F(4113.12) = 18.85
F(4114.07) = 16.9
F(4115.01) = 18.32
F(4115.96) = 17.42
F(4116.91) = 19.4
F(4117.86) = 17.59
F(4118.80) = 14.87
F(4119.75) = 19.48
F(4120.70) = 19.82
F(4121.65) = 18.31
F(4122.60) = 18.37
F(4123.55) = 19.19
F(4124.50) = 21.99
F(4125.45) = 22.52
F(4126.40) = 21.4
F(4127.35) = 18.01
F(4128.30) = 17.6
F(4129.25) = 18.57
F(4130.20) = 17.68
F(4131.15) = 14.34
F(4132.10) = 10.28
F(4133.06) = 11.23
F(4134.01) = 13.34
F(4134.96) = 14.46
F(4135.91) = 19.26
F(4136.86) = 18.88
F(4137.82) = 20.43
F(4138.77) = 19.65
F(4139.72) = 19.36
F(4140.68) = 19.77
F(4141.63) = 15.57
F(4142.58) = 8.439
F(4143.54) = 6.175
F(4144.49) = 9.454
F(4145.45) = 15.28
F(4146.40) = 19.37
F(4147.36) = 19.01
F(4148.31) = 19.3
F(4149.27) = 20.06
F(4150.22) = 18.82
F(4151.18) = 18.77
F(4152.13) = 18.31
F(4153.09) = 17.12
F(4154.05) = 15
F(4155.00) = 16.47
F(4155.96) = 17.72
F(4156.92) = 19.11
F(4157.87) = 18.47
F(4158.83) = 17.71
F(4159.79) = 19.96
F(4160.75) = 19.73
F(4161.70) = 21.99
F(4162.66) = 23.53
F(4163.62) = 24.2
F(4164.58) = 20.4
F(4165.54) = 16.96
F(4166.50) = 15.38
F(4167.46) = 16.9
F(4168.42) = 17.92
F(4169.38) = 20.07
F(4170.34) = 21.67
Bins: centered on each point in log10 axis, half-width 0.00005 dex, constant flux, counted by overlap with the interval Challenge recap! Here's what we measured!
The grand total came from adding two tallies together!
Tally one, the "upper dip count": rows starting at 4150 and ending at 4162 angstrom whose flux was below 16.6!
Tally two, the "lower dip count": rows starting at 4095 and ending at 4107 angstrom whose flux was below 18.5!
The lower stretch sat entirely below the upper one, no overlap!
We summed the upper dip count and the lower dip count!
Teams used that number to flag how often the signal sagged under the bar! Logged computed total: 13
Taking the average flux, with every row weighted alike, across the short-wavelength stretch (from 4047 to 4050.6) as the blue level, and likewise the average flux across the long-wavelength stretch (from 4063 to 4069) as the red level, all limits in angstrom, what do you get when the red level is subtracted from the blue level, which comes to 3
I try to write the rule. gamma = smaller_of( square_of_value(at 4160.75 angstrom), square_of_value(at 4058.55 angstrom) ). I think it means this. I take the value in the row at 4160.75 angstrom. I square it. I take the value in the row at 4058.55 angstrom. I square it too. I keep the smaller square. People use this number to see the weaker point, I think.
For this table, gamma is 170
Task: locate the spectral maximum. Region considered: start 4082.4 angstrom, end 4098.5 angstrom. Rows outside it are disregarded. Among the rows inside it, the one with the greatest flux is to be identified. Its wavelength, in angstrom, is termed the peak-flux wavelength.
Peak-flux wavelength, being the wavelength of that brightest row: 4087.63 angstrom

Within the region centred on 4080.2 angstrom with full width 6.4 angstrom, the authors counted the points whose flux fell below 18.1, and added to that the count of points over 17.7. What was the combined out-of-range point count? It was 7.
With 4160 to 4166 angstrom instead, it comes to 6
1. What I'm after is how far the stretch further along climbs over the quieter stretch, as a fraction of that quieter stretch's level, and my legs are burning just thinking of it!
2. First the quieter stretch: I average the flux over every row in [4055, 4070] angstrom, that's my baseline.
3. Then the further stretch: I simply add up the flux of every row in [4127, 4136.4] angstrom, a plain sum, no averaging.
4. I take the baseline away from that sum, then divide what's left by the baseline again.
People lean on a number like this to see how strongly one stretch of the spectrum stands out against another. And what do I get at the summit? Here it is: 9.8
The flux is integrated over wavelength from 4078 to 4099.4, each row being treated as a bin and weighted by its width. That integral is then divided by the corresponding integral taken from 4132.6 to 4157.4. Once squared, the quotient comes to 1.0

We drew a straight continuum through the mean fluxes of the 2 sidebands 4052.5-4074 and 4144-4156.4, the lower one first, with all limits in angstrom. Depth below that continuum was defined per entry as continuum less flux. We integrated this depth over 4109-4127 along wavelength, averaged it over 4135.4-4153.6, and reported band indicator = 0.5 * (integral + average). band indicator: -22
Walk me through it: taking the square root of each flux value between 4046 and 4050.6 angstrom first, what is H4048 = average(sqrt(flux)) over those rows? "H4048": 3.7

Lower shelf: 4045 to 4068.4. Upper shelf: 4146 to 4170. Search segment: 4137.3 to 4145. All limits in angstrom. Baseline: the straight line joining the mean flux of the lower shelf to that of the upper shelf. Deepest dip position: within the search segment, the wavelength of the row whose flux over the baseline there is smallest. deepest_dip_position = 4143.54 angstrom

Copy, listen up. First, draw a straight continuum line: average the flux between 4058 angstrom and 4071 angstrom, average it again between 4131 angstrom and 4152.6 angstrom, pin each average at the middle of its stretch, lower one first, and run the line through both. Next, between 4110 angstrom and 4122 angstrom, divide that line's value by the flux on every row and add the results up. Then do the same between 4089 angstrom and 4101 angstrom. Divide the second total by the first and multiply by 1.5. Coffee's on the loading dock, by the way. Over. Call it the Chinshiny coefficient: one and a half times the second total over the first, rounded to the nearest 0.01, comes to 1.42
